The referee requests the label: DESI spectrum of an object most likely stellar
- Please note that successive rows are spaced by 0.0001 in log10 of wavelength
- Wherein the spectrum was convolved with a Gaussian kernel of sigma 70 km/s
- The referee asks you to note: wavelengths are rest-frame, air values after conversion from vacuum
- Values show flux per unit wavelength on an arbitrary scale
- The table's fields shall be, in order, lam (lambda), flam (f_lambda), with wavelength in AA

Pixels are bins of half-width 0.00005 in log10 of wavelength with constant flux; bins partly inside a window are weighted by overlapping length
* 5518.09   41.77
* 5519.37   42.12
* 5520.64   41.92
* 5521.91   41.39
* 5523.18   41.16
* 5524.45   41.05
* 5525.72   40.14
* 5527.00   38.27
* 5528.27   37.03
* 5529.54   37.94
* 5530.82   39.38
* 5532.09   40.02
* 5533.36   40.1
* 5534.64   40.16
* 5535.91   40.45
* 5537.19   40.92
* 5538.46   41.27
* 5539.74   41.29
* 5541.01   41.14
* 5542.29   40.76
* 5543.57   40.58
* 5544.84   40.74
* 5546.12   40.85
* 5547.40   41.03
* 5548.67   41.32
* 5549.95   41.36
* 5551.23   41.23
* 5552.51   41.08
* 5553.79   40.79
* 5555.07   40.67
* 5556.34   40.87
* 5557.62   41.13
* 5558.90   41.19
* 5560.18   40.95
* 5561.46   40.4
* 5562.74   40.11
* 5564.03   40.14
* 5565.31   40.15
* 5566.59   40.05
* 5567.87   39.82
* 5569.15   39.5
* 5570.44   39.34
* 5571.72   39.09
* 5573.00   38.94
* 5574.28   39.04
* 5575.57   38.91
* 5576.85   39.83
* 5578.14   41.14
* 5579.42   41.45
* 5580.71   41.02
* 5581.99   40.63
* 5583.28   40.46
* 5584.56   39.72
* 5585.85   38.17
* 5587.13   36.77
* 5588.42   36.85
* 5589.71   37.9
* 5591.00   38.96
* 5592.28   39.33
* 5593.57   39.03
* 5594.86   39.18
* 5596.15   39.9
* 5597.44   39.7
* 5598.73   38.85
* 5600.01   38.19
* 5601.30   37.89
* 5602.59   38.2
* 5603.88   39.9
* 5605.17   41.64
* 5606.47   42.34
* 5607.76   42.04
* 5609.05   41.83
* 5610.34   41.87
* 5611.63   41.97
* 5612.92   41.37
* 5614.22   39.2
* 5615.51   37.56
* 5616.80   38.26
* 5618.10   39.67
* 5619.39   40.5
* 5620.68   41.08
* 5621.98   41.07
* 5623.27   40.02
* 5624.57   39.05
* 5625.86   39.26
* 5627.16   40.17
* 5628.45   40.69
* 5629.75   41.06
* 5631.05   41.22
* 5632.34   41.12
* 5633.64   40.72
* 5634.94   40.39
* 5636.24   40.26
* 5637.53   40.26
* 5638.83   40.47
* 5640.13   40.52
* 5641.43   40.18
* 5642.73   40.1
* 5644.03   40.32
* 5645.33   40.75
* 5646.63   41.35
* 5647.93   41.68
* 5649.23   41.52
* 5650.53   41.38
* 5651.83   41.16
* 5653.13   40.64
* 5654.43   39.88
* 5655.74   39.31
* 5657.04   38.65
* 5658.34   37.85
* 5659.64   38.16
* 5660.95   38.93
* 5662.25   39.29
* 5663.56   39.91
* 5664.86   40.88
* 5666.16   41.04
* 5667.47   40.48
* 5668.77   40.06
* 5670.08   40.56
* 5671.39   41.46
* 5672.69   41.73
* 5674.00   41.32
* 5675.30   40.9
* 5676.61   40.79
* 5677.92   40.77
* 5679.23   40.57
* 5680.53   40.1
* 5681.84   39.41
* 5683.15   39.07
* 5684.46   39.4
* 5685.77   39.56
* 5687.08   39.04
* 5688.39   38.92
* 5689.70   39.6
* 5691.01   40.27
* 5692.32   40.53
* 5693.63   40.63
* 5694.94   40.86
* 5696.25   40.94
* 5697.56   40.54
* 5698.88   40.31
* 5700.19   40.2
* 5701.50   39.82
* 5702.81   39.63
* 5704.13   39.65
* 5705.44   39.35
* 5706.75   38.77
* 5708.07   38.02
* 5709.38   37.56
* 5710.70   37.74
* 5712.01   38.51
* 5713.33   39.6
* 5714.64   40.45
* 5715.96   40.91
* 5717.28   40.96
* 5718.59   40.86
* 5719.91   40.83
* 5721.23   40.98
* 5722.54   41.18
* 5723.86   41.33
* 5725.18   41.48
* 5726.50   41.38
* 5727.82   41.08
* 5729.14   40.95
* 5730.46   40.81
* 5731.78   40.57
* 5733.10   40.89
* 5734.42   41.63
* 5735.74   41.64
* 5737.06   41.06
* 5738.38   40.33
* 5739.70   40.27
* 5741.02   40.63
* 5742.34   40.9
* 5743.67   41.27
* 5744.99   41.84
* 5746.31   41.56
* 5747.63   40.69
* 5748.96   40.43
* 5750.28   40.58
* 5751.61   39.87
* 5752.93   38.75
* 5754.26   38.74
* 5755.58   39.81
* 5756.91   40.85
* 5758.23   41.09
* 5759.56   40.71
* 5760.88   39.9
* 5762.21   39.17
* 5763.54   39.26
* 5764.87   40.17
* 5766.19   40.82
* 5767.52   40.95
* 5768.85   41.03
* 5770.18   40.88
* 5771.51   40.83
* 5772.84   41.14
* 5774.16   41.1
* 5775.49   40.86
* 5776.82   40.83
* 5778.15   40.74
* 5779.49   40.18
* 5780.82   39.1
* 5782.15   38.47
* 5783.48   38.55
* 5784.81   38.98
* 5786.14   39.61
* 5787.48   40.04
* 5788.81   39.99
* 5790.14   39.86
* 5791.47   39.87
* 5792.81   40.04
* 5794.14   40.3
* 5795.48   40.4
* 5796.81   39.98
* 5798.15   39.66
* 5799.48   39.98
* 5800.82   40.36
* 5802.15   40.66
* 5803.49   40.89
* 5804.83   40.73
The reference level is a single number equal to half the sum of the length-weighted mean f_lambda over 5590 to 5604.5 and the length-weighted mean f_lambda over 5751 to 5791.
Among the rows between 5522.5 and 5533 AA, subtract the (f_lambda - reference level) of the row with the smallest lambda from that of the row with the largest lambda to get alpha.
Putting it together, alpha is -1.1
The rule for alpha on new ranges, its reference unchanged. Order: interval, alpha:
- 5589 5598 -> 1.8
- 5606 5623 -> -1.3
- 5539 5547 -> -0.4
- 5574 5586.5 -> -0.9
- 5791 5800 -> 0.1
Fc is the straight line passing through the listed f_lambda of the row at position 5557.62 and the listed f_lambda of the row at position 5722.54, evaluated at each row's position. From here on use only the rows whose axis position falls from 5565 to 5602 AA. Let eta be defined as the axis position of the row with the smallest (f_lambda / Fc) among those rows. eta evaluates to 5587.13 AA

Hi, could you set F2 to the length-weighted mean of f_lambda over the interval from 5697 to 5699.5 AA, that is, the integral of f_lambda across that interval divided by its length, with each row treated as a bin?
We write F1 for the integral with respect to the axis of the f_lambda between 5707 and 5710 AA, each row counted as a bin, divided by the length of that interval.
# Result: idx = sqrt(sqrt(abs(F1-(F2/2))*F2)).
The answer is 5.17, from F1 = 37.9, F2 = 40.3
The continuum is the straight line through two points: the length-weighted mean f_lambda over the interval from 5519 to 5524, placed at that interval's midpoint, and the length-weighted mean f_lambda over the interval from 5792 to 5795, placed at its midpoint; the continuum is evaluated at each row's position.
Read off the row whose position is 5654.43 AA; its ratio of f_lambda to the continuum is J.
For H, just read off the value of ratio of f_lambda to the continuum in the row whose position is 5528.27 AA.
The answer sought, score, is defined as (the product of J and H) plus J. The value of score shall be 1.84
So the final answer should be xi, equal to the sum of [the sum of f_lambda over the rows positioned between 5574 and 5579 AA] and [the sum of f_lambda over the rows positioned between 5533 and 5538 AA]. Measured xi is 321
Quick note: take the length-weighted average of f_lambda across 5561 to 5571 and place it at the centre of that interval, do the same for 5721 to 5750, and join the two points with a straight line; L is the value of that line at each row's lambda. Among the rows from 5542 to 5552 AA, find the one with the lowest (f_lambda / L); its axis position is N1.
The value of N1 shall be 5543.57 AA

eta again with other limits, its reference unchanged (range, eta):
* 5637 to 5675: 5658.34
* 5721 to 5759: 5754.26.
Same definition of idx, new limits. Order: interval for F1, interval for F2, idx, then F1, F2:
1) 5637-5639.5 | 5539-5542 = 5.34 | 40.3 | 41.1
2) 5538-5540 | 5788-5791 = 5.40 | 41.2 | 40.0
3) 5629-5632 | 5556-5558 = 5.39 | 41.1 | 41.0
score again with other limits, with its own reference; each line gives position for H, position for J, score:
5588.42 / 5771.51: 1.92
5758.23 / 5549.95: 2.01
